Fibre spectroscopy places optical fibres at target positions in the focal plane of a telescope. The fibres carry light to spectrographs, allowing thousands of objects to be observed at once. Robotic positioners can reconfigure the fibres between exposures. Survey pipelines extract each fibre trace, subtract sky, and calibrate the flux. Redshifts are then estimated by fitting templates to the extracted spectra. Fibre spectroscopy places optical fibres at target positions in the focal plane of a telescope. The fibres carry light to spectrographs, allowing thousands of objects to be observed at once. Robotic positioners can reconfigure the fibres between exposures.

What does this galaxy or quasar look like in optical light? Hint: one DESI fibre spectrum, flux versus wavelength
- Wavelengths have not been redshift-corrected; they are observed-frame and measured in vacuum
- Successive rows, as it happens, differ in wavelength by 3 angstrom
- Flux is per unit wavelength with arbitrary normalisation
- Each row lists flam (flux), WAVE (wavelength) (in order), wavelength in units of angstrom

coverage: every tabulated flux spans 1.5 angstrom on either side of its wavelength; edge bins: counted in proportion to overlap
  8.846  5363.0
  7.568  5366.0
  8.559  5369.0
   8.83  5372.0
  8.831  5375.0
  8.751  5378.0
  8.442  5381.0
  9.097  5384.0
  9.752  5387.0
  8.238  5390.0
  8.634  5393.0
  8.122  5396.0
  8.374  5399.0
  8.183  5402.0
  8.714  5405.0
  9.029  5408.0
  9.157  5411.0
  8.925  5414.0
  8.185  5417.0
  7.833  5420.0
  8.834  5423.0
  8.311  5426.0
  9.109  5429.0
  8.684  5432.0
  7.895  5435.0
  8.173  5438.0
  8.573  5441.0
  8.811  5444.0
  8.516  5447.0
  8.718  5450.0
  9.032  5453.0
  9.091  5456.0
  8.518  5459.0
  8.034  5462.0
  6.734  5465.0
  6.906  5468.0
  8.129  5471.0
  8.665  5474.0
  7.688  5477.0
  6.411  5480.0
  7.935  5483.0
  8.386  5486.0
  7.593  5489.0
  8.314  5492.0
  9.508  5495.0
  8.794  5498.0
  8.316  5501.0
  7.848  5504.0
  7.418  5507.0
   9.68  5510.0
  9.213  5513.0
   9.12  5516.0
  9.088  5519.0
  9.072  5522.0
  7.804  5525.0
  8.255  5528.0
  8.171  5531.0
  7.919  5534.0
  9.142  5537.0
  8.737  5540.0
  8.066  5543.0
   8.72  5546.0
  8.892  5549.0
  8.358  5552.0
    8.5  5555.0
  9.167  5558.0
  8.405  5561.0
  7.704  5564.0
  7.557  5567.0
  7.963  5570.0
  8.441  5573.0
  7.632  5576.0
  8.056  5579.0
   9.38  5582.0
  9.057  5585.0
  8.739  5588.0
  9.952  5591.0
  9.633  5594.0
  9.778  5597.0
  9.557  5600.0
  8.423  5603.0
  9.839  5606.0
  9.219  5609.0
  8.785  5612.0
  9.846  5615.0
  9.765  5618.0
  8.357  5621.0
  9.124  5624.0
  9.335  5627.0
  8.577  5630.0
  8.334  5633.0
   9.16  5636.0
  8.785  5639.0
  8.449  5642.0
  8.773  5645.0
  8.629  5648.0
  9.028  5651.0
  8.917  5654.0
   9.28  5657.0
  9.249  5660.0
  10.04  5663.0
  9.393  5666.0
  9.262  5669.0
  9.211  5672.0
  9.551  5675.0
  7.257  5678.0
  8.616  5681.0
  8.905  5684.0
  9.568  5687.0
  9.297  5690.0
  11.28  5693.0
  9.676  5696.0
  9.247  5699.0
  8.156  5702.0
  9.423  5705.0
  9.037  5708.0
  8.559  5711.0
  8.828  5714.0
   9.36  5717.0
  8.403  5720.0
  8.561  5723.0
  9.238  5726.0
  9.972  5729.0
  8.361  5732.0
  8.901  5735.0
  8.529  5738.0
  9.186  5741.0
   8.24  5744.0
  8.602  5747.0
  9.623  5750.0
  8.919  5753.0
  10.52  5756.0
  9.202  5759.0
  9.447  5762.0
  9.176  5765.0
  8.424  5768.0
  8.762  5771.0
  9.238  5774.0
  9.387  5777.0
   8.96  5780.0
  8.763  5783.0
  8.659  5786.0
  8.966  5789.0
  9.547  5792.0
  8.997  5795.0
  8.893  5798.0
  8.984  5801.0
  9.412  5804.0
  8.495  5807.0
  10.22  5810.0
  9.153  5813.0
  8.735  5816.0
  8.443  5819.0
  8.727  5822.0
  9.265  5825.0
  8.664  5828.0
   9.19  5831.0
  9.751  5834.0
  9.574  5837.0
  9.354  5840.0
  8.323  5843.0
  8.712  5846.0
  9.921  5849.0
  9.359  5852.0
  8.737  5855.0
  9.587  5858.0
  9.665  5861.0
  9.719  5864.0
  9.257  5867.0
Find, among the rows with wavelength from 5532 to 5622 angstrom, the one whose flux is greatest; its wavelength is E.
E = 5591.0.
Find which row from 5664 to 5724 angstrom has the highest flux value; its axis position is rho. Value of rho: 5693.0 angstrom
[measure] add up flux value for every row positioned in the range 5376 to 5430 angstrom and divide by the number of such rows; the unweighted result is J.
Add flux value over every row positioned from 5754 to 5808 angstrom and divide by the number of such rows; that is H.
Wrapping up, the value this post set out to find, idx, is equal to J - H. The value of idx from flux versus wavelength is -0.5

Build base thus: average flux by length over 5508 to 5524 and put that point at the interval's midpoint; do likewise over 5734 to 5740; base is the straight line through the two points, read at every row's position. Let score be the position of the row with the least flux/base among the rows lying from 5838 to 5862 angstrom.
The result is 5843.0 angstrom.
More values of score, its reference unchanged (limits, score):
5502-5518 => 5507.0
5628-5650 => 5633.0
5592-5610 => 5603.0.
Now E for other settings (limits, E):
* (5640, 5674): 5663.0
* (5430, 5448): 5444.0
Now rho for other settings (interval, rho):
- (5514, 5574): 5558.0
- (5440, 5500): 5495.0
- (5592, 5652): 5615.0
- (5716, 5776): 5756.0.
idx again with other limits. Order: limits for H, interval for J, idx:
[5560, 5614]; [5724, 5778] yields 0.3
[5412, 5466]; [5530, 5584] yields -0.1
